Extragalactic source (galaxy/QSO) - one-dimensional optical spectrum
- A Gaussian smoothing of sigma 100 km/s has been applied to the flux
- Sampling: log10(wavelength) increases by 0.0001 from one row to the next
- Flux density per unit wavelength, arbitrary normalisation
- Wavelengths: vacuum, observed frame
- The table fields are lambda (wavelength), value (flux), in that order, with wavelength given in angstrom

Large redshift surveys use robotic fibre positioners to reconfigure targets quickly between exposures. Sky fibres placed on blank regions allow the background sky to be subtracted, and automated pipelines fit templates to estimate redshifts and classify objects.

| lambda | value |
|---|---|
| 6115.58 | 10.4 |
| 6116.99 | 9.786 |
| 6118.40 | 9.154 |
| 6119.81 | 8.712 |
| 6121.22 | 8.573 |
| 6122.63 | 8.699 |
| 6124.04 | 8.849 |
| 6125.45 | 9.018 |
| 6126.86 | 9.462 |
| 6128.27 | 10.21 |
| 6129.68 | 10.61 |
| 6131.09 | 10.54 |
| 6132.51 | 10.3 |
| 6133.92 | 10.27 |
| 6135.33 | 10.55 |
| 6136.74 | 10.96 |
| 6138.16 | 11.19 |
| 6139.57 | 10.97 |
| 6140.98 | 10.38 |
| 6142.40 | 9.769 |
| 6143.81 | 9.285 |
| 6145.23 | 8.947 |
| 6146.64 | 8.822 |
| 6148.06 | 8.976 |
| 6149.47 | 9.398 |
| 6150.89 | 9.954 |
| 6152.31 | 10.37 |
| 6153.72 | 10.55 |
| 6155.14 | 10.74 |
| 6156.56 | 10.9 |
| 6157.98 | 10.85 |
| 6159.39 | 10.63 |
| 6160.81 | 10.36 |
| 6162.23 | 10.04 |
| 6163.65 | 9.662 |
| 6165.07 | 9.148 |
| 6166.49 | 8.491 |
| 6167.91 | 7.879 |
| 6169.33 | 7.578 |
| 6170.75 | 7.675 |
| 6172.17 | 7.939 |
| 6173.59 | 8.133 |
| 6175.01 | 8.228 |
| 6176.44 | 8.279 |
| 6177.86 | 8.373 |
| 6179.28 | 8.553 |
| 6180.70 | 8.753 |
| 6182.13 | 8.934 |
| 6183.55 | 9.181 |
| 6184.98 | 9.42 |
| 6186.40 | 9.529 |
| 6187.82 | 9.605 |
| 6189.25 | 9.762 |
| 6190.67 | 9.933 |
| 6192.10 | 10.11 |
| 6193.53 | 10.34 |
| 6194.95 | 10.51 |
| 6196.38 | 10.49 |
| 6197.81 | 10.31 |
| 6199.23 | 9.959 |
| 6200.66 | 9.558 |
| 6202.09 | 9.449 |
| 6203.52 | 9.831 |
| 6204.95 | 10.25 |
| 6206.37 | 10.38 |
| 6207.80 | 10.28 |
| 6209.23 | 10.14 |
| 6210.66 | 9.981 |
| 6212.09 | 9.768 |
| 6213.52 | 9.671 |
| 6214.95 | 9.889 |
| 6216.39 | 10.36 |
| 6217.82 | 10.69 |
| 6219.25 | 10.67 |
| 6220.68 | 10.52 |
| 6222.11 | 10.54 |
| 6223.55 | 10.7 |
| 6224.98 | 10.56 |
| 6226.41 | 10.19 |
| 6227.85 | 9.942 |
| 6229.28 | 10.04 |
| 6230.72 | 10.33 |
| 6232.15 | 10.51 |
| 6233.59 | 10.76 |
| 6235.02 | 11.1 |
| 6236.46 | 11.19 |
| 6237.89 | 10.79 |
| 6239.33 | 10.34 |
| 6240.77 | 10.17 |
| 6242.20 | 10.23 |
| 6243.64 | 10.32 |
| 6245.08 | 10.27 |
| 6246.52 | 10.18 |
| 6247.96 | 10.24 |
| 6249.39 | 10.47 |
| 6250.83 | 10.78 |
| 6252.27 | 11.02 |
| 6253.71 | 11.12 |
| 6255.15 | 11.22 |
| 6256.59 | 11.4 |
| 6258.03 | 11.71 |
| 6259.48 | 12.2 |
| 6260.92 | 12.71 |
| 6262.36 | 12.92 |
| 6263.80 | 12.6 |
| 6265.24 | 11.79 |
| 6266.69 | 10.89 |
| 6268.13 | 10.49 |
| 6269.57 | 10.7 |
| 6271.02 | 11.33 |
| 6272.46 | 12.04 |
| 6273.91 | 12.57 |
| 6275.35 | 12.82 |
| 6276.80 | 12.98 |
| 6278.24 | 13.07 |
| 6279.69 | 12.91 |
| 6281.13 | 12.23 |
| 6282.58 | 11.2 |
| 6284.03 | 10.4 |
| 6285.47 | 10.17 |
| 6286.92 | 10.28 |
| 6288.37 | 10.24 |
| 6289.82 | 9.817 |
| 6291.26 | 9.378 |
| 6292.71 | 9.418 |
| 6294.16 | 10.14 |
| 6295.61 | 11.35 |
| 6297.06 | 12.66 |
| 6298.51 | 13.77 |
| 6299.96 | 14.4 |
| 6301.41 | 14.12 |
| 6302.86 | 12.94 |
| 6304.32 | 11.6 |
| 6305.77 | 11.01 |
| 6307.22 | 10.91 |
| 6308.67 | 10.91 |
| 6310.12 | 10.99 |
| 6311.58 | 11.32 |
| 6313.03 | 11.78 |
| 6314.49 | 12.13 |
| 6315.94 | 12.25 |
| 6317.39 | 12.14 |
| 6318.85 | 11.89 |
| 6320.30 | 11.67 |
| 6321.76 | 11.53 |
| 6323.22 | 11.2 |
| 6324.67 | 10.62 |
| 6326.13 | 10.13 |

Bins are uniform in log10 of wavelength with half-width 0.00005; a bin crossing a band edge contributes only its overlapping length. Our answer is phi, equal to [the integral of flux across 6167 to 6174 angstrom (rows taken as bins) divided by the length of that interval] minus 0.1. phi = 7.8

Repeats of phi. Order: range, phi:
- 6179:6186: 8.9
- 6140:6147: 9.4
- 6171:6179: 8.1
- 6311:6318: 11.8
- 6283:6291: 10.1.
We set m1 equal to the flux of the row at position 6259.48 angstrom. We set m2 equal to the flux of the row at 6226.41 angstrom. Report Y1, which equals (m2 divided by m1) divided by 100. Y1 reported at 0.0084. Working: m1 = 12.2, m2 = 10.19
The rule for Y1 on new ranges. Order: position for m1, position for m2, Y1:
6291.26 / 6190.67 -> 0.0106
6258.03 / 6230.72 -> 0.0088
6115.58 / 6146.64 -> 0.0085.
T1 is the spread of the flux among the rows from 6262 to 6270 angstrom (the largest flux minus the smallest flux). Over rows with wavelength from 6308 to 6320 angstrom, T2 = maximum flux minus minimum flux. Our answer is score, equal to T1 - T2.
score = 1.1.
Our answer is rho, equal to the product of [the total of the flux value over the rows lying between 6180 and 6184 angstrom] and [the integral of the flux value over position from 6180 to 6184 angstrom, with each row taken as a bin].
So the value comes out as 960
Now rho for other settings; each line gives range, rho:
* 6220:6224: 1342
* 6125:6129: 1103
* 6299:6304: 2823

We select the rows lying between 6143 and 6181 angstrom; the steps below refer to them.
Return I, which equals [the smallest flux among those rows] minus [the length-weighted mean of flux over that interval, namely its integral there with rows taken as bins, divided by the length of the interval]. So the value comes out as -1.6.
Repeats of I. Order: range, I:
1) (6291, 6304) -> -2.7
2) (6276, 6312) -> -2.2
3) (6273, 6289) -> -1.6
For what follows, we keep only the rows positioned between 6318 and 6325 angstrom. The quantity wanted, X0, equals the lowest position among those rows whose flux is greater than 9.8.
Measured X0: 6318.85 angstrom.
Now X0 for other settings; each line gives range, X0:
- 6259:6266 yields 6259.48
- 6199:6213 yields 6199.23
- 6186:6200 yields 6190.67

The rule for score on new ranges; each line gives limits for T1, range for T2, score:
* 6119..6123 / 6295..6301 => -2.9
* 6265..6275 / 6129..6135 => 1.7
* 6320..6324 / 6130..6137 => -0.2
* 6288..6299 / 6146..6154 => 2.7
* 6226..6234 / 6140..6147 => -0.7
